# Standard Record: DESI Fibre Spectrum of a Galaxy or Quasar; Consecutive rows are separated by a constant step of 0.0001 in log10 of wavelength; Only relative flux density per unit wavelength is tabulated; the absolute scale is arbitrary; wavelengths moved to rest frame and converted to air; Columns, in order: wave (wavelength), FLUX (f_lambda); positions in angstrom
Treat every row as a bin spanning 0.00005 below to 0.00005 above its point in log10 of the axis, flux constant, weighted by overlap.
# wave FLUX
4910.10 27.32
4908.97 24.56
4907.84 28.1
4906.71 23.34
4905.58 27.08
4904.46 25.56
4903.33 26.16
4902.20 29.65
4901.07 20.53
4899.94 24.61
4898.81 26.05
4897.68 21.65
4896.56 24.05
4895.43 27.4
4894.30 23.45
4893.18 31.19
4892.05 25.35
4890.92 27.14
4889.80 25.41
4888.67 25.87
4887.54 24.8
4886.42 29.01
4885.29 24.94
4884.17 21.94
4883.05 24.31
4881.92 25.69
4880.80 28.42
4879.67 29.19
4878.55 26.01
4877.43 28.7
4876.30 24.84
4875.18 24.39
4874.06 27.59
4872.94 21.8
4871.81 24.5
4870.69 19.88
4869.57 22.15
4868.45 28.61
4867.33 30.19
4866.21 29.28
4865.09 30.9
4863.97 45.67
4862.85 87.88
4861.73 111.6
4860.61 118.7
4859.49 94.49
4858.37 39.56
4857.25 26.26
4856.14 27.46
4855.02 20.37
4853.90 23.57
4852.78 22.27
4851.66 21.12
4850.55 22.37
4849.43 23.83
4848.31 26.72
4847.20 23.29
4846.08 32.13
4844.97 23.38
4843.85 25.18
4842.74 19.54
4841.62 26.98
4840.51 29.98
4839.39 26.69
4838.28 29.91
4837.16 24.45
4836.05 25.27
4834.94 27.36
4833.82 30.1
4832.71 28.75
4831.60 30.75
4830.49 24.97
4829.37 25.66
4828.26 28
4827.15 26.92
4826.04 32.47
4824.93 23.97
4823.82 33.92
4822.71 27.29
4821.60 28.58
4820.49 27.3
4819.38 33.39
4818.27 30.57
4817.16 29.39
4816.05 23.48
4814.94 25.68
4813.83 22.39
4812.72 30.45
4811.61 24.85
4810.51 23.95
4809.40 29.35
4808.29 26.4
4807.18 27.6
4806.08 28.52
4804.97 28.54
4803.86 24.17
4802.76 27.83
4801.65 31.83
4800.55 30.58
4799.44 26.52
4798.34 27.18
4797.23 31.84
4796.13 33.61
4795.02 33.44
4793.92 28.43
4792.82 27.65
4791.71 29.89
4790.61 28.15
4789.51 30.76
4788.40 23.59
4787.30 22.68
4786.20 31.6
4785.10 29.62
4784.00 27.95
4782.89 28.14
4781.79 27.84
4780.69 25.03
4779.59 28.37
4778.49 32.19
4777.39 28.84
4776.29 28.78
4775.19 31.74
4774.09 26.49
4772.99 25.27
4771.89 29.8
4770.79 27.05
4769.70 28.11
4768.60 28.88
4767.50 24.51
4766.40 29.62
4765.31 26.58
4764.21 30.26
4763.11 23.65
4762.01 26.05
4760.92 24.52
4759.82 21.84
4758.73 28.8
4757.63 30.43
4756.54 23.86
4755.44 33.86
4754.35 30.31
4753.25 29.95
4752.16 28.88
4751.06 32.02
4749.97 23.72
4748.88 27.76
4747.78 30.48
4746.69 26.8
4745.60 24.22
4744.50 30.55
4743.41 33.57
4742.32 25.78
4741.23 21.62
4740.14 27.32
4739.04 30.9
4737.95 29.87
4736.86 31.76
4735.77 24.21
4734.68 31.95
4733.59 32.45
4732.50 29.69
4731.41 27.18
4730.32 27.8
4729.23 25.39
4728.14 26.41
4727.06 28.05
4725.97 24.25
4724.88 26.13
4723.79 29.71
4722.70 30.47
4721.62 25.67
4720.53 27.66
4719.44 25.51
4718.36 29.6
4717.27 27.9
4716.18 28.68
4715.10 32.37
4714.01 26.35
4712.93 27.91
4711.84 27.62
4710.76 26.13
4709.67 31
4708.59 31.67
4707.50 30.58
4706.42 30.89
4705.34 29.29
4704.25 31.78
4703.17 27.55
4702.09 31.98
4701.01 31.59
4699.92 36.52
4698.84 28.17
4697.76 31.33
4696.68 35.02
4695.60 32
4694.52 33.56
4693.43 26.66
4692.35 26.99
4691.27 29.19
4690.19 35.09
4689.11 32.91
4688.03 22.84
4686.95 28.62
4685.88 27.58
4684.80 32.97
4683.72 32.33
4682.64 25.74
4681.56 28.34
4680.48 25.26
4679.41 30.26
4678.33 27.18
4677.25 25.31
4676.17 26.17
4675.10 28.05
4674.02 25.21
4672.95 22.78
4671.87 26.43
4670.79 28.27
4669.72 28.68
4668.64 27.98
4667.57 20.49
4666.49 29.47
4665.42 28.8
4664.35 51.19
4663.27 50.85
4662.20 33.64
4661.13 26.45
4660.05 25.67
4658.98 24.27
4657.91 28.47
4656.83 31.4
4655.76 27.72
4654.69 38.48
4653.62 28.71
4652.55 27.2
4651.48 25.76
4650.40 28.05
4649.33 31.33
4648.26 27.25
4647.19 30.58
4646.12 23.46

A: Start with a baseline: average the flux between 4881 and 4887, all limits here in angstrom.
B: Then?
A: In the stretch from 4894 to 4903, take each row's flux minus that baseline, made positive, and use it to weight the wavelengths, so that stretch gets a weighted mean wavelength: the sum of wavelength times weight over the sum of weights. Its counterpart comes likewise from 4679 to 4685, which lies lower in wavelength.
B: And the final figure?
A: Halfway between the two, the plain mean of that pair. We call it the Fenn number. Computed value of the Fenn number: 4790.9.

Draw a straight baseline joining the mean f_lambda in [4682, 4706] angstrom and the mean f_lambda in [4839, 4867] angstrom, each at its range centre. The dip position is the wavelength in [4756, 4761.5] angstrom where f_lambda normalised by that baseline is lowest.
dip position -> 4759.82 angstrom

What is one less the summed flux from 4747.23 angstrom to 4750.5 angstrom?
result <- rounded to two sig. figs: -81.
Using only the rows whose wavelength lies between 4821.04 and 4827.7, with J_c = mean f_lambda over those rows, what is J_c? 29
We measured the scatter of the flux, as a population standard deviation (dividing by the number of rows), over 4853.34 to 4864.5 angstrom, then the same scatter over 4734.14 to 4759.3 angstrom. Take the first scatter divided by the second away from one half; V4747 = -10.7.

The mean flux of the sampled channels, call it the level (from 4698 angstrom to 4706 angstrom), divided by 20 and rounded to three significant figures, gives 1.55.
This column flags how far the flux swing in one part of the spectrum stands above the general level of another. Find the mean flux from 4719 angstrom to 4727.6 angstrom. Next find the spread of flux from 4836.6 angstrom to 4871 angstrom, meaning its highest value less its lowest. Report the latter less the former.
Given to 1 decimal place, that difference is 72.0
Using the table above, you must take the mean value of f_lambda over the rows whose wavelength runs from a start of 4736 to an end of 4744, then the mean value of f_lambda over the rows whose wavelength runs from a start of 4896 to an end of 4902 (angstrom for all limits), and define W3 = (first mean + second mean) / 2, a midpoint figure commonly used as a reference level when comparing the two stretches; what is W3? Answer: 26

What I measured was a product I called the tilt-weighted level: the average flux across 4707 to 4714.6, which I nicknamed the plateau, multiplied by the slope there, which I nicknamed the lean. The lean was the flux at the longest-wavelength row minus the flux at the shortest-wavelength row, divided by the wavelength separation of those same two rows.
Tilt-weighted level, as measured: -19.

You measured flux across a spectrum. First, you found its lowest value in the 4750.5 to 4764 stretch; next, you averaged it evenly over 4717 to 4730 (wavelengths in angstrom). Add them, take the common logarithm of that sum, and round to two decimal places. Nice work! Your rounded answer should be 1.69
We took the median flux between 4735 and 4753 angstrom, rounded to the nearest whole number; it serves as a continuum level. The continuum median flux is 28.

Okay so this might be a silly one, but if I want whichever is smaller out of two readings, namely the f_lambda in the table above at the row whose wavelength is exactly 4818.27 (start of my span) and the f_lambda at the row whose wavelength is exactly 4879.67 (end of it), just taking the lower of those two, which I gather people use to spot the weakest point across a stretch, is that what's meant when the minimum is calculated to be 29.2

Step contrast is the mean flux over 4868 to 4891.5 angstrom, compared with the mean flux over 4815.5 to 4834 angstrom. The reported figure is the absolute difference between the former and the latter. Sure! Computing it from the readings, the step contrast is 3.1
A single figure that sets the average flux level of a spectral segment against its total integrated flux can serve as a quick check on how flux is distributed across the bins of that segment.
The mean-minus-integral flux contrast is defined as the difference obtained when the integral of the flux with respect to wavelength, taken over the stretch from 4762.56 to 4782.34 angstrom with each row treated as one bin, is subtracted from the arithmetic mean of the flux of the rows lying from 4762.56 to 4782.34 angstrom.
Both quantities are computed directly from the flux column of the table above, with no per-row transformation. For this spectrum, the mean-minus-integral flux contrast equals -525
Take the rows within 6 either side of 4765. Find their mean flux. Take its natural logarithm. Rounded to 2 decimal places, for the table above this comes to 3.28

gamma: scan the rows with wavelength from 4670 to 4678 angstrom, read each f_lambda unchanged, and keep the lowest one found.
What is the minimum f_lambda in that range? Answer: 22.78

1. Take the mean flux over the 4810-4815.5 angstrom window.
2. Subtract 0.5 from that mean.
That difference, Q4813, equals 25.0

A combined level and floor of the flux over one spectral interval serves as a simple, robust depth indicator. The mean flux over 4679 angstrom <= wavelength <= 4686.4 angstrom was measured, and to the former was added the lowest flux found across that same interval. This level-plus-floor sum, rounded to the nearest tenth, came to 54.2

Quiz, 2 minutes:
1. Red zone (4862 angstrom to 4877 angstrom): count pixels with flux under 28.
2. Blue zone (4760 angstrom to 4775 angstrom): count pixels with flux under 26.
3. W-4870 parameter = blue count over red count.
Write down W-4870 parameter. 0.6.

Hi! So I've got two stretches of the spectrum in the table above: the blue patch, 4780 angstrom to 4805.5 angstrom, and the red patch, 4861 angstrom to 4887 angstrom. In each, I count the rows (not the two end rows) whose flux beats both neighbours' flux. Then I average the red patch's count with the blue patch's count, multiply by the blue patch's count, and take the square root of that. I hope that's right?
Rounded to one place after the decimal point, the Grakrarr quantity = 5.7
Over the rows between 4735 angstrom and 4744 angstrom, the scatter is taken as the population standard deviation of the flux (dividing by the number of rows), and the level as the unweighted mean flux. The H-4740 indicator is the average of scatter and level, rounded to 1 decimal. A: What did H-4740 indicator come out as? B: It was 16.0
